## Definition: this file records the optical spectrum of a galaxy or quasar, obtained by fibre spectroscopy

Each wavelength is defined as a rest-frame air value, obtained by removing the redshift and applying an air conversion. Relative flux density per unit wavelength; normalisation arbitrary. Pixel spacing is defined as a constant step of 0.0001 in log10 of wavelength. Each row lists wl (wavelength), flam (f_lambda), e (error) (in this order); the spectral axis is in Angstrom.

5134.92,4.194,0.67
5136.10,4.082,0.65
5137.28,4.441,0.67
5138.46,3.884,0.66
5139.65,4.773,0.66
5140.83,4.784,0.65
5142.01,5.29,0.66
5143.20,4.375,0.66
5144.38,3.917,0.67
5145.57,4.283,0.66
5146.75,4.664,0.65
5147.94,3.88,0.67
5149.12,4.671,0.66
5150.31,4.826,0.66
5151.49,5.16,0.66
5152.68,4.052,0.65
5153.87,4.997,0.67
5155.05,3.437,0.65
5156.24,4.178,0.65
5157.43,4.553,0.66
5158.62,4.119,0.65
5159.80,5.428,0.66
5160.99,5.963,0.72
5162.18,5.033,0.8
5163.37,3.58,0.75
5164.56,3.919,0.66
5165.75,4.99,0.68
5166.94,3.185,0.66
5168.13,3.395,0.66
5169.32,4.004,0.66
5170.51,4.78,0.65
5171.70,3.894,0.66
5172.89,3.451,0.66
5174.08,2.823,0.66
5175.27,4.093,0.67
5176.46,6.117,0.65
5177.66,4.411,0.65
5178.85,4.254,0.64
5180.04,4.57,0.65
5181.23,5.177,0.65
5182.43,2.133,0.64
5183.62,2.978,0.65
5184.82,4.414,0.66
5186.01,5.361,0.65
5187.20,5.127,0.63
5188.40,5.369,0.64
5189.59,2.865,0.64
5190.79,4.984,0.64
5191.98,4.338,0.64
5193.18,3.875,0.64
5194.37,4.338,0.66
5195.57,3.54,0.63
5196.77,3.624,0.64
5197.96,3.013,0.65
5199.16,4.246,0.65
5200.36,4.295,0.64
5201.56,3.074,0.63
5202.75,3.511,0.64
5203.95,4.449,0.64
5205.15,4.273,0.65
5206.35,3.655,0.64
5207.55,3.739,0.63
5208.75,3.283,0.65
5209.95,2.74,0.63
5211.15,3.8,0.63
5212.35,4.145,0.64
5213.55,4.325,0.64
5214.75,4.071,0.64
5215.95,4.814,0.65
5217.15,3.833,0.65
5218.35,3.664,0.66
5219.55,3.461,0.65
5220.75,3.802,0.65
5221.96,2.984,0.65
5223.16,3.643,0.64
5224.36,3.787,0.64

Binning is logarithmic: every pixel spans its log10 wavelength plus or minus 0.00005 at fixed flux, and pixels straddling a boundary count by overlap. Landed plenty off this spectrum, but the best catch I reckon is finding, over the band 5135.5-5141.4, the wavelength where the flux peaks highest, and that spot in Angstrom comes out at 5140.83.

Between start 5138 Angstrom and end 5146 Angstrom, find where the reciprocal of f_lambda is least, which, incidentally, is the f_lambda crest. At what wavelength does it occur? 5142.01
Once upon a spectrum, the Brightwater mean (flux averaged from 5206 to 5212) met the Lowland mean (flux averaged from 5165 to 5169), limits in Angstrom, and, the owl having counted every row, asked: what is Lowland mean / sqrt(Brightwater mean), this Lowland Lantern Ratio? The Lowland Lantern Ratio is 2.1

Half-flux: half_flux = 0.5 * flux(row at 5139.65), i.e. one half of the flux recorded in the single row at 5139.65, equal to 2.39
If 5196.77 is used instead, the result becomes 1.81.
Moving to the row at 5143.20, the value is 2.19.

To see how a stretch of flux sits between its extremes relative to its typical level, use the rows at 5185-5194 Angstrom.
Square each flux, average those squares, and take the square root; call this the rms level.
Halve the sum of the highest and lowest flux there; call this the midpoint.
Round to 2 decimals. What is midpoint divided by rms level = 0.89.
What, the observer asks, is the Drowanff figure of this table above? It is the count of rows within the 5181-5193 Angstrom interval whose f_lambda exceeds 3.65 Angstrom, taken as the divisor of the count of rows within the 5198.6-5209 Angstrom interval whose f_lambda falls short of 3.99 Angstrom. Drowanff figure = 0.71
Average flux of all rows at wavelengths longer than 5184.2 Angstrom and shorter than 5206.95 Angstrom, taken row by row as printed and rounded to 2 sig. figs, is 4.1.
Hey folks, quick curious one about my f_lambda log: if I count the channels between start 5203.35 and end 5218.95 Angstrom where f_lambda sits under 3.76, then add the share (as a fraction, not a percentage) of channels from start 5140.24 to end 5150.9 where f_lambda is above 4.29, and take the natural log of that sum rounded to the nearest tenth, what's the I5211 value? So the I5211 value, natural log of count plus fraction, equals 1.7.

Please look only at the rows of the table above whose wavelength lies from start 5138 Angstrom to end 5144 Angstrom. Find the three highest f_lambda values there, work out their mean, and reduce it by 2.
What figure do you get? 2.95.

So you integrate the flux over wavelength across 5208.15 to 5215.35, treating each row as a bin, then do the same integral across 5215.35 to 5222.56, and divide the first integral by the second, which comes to 0.99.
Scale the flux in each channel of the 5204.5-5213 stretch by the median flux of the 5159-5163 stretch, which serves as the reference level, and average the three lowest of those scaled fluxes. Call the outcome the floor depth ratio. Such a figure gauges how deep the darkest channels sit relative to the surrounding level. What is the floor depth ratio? 0.59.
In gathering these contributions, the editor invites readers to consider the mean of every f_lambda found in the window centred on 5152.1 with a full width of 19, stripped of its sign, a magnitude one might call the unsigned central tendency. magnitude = 4.5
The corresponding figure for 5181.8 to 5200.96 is 4.0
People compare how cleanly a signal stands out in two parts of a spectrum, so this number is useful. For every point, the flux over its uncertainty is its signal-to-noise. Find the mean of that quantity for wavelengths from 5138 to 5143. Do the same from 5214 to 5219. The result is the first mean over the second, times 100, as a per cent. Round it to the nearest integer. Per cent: 113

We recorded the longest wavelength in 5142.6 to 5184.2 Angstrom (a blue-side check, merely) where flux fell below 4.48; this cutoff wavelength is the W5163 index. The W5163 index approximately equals 5183.62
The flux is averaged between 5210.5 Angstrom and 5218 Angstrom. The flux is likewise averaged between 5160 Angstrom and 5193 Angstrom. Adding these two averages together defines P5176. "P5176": 8.4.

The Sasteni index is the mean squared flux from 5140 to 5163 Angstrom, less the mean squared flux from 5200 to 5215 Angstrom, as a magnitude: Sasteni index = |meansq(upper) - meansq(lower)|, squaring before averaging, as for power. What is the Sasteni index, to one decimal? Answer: 7.0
